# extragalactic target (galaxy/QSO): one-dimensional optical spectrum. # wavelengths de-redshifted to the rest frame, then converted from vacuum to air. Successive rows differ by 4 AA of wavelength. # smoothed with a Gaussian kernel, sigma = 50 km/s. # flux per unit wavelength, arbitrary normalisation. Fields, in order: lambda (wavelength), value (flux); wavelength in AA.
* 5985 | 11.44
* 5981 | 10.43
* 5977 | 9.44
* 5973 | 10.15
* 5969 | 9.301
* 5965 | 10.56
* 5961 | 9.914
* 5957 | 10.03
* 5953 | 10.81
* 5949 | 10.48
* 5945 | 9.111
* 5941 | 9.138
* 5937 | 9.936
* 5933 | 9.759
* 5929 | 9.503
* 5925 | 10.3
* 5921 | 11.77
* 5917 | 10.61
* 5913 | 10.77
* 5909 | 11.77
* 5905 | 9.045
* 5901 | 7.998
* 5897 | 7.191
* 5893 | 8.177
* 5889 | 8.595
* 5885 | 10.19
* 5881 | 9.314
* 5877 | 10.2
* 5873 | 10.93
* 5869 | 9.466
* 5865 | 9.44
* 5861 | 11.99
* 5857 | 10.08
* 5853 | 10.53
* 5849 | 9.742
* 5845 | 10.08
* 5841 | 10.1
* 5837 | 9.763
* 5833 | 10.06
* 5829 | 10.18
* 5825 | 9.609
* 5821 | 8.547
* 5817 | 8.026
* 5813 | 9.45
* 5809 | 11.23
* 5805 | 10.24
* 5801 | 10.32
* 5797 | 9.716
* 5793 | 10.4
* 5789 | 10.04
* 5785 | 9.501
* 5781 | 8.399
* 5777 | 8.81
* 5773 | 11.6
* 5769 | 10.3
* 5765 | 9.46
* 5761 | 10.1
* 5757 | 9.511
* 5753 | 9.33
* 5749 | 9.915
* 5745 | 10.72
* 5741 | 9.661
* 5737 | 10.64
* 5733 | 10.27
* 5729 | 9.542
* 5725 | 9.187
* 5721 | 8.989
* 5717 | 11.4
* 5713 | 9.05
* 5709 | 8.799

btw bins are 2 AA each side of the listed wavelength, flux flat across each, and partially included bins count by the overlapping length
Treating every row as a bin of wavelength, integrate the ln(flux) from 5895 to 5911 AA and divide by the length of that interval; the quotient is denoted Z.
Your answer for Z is 2.18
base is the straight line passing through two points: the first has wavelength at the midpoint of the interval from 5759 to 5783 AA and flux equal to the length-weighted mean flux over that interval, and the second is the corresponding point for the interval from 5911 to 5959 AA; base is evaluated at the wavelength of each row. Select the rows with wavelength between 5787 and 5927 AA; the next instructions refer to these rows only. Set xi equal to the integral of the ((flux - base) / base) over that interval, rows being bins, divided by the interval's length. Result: -0.01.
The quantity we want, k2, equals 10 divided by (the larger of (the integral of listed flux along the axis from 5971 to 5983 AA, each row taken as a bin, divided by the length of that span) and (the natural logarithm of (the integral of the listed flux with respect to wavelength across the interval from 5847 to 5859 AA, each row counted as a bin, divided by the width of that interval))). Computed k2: 1.00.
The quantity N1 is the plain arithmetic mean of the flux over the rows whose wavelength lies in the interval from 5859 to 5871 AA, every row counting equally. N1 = 10.3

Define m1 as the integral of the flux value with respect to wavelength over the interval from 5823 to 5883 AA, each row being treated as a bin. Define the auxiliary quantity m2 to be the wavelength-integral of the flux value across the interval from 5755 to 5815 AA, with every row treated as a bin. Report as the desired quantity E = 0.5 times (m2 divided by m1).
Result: 0.492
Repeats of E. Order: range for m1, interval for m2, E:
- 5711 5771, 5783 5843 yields 0.497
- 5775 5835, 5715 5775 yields 0.521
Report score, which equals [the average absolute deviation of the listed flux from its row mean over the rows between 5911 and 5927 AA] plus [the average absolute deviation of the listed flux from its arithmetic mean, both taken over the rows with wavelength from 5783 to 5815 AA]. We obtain 0.89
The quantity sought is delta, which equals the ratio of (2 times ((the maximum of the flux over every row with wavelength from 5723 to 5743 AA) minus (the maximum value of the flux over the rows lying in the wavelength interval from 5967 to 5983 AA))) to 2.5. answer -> 0.2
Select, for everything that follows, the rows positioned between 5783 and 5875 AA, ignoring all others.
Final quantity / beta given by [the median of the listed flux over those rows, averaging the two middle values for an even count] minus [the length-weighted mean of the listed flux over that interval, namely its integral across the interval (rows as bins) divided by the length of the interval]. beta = 0.08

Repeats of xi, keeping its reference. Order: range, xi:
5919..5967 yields -0.01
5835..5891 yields 0.00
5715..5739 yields 0.03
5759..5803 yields 0.01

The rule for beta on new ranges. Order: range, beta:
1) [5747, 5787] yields -0.19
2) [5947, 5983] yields 0.03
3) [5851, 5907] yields -0.06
